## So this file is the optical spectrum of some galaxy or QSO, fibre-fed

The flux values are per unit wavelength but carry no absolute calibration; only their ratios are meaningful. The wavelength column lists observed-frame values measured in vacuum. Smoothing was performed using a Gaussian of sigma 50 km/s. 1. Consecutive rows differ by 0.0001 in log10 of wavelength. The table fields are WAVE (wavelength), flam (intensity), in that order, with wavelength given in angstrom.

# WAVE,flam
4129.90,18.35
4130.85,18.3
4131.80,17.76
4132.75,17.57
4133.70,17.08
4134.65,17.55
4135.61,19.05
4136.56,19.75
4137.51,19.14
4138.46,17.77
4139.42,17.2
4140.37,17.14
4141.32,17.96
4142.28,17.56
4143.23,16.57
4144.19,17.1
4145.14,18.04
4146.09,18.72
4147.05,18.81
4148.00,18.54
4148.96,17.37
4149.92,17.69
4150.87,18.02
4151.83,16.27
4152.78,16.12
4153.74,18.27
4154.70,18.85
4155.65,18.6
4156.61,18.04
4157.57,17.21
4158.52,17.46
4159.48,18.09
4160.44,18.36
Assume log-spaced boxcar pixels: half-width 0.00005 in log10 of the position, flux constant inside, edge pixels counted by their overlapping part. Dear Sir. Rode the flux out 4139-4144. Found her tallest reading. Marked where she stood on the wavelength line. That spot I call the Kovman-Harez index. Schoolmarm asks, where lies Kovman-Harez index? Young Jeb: 4141.32 angstrom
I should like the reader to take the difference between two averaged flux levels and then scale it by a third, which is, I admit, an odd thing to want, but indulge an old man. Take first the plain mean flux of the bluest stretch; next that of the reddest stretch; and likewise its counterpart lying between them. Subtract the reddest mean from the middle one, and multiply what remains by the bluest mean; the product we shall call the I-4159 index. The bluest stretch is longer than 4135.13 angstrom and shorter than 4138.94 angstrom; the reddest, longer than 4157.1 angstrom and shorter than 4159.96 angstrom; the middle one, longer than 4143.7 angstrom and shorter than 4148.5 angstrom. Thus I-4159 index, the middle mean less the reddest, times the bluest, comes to 12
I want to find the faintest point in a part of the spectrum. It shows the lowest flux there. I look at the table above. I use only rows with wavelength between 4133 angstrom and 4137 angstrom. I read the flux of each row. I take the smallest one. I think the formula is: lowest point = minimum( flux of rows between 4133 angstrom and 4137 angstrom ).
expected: 17.08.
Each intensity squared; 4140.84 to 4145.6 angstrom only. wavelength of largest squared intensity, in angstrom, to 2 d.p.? 4145.14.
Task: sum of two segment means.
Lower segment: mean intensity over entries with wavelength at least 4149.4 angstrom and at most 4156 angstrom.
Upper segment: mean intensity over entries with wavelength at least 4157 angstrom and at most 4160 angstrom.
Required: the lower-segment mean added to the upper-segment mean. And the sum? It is 35.3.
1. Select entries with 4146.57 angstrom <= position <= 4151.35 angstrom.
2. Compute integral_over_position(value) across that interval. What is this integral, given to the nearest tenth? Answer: 86.4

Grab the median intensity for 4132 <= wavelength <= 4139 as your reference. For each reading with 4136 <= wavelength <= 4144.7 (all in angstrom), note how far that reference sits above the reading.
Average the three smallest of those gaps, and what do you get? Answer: -1.2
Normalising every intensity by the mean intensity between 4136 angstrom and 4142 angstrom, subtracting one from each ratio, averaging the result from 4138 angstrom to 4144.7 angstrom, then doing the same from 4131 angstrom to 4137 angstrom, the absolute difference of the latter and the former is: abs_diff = 0.044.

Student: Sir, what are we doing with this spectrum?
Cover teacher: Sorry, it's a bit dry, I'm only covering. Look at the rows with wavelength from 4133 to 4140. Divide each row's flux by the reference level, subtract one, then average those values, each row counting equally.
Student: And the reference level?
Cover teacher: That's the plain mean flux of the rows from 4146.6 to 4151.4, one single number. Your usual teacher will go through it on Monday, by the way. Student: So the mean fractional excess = 0.01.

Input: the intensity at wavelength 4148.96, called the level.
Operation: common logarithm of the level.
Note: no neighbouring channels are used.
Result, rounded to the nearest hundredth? 1.24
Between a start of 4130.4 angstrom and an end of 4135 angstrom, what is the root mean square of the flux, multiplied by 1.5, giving 26.5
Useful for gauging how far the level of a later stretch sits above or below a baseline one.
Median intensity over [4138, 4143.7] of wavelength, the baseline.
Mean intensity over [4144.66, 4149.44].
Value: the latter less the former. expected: 0.9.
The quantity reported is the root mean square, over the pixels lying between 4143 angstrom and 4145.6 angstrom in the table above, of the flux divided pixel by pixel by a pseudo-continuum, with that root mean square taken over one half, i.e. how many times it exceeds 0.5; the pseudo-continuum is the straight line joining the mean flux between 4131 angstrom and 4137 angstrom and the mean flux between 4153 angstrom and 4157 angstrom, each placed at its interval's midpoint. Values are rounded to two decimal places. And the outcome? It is 1.89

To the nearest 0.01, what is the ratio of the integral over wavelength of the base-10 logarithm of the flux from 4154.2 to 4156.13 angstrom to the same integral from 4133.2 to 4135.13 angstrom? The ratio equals 1.03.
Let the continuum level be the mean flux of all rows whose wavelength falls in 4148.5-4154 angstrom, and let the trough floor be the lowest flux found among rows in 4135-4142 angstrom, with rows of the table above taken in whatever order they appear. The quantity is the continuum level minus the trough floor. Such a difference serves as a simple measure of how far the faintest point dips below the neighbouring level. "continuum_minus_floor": 0.1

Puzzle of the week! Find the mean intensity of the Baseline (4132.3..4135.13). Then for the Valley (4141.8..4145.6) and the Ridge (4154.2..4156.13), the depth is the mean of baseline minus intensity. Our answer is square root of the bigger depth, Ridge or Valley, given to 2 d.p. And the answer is 0.29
